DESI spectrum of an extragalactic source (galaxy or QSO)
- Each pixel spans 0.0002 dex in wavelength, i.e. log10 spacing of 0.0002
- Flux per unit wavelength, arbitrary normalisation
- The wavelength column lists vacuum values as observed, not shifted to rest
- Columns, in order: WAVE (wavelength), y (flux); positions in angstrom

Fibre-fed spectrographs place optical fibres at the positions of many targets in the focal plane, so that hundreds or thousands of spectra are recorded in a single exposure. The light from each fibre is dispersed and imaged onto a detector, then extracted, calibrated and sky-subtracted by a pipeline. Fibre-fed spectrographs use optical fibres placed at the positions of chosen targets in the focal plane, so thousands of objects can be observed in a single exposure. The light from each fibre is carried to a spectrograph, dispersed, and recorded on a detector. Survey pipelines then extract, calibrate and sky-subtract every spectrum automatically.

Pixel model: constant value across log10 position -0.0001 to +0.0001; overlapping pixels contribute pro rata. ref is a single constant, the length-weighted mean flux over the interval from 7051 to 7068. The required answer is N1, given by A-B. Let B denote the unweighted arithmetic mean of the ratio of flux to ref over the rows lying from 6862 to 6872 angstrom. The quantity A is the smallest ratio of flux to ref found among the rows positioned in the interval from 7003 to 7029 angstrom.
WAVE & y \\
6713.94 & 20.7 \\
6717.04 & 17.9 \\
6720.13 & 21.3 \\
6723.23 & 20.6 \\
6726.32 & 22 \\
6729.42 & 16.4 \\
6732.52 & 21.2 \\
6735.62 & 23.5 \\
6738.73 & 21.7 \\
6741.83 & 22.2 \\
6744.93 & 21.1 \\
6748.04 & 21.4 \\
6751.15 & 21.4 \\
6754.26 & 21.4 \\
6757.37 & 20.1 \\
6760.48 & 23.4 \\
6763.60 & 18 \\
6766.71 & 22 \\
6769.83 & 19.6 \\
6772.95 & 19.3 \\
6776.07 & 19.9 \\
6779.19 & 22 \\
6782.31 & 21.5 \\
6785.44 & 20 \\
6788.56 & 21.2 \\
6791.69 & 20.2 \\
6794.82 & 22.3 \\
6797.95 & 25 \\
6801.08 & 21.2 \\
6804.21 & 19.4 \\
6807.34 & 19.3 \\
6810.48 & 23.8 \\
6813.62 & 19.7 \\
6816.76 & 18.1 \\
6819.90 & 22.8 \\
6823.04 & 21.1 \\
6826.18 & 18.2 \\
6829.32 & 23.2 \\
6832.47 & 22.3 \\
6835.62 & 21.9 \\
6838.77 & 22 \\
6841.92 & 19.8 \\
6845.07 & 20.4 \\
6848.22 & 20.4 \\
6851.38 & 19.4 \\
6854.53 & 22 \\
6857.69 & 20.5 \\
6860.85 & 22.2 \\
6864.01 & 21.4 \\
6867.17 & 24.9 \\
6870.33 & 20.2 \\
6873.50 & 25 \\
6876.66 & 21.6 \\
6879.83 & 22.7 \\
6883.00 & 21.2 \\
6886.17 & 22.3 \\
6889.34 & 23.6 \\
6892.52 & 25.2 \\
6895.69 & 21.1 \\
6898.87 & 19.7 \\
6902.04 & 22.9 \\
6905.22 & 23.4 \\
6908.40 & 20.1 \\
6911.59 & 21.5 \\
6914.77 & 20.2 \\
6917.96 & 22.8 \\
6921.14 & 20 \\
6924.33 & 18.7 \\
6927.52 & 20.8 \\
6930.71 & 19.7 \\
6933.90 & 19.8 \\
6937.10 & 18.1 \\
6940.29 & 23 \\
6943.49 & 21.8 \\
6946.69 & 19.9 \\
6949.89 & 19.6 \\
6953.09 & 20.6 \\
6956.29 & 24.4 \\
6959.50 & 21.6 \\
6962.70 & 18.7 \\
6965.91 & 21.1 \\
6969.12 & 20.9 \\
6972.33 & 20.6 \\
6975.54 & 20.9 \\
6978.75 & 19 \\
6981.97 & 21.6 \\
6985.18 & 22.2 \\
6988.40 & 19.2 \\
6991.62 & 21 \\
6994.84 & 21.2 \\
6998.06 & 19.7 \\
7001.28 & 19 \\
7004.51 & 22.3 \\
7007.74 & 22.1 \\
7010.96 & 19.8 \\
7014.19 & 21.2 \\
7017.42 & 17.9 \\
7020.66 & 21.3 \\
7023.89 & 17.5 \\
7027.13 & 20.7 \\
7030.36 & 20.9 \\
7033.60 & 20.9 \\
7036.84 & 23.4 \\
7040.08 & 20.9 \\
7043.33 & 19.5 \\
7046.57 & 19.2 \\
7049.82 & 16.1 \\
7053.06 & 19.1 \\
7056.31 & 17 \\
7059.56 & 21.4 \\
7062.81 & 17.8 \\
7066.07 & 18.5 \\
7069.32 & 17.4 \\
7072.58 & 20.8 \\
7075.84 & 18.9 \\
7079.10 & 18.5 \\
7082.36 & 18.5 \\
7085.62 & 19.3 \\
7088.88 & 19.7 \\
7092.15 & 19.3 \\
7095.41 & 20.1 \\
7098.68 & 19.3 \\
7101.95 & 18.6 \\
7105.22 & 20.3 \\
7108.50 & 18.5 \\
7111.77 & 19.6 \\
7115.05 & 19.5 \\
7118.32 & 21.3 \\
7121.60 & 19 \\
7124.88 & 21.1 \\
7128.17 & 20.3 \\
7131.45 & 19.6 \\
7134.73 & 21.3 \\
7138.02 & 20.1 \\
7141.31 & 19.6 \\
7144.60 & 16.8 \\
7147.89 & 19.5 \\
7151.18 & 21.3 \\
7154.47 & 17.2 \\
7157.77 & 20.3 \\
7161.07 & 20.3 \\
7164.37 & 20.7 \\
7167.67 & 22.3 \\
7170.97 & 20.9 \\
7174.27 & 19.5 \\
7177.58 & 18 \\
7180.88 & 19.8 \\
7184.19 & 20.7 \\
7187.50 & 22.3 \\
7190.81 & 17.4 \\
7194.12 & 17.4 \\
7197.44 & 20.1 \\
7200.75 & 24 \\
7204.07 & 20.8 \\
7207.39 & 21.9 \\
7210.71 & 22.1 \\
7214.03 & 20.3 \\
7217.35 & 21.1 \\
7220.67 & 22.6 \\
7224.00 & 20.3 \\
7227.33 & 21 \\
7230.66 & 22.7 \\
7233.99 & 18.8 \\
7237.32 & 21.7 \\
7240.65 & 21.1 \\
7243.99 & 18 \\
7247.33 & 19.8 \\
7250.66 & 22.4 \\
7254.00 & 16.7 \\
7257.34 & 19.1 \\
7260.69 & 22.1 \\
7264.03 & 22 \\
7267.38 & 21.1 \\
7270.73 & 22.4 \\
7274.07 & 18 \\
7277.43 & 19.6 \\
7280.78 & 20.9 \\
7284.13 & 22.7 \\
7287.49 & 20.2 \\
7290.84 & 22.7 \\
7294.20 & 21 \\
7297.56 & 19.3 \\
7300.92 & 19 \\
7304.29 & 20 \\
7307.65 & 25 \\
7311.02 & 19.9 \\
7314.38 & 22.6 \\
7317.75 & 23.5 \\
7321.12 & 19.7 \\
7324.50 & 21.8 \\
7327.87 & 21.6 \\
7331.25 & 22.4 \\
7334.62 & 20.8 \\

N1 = -0.25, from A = 0.94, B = 1.19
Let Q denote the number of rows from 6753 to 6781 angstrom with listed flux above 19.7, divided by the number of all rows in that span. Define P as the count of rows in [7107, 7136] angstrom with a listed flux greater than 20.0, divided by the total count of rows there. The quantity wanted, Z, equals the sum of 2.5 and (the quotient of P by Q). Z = 3.17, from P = 0.4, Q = 0.67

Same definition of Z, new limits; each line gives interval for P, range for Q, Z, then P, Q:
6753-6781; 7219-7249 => 3.21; 0.6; 0.78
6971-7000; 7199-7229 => 3.17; 0.7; 1.00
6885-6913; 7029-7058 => 4.50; 0.9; 0.44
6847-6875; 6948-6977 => 3.64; 0.9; 0.78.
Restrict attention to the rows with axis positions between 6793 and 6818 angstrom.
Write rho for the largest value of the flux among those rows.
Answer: 25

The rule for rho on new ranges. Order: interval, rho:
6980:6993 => 22.2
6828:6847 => 23.2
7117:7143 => 21.3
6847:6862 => 22.2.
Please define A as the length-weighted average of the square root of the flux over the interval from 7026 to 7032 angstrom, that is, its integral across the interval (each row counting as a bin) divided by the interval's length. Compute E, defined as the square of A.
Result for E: 20.8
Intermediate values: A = 4.57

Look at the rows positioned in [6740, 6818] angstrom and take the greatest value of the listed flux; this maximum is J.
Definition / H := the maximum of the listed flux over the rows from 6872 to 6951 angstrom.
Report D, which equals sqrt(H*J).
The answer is 25.1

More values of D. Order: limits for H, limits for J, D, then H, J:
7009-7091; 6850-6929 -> 24.3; 23.4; 25.2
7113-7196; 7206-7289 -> 22.5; 22.3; 22.7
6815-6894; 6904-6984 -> 24.8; 25.2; 24.4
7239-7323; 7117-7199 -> 23.6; 25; 22.3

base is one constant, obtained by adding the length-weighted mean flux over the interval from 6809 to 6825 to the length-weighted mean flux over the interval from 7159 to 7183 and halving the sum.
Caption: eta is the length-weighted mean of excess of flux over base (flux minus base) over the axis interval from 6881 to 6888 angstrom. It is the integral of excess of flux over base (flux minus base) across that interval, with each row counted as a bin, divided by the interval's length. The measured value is 1.3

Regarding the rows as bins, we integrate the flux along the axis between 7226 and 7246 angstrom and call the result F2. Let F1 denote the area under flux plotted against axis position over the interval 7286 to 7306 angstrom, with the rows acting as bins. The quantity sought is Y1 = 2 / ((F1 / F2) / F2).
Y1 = 827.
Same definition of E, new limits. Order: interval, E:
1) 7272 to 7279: 19.0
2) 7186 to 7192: 19.9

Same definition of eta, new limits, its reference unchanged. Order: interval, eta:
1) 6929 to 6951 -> -0.3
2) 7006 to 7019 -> -0.3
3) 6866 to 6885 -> 1.9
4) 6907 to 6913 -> 0.2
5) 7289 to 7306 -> -0.2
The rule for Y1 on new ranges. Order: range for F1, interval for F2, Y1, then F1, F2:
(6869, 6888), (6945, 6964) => 743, 422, 396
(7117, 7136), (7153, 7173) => 850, 388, 406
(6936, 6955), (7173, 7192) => 713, 392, 374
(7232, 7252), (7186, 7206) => 815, 406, 407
